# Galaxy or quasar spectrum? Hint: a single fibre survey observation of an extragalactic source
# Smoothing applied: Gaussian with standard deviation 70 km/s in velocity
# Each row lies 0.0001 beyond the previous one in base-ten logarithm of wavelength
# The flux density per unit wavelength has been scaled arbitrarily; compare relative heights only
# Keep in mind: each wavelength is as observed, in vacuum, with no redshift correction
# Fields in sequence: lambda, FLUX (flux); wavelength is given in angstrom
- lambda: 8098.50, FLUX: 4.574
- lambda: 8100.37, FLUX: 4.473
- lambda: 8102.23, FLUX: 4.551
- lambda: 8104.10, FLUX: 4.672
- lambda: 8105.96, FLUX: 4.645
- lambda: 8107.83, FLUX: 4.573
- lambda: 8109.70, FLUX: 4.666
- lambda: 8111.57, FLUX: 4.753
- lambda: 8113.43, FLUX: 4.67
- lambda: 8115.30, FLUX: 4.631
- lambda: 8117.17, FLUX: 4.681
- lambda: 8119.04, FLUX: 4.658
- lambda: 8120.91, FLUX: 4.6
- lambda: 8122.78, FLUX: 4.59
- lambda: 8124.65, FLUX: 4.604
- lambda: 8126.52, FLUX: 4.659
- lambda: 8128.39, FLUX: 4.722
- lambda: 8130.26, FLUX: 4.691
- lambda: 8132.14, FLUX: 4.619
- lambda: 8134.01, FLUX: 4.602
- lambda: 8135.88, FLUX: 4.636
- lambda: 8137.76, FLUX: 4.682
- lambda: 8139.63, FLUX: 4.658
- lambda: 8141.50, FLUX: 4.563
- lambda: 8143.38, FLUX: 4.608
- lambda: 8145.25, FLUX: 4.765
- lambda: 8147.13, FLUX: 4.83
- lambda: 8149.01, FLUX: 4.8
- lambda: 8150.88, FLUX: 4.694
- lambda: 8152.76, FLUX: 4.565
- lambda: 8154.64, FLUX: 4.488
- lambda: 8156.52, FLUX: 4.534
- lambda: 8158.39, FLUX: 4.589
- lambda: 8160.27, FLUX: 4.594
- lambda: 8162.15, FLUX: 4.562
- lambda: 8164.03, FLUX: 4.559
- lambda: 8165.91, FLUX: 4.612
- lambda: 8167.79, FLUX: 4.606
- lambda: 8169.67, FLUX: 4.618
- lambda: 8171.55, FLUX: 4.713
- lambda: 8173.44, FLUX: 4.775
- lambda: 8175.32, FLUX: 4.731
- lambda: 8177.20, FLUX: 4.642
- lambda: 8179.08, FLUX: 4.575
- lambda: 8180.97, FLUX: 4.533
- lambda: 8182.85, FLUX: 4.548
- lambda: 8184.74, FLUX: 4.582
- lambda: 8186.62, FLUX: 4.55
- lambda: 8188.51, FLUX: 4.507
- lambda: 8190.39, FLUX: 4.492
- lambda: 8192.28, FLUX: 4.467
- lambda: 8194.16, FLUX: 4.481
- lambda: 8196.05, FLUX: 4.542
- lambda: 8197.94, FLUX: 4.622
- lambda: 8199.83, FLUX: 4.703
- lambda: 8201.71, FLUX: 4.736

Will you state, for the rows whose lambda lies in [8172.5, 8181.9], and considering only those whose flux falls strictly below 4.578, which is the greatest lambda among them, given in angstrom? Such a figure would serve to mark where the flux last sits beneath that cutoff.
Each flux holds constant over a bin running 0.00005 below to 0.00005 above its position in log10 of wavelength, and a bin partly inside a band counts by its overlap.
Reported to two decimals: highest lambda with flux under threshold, 8180.97 angstrom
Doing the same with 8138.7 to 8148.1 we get 8141.50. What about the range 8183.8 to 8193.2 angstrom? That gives 8192.28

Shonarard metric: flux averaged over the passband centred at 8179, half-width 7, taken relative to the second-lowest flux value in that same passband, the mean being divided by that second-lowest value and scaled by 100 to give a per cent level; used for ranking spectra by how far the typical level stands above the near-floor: 102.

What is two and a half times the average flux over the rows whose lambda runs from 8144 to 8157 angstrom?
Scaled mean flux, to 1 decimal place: 11.7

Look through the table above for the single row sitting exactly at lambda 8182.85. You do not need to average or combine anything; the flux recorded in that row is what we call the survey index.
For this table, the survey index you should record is 4.548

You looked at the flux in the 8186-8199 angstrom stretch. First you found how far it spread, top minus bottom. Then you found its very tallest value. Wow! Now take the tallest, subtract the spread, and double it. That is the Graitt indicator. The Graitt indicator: 8.93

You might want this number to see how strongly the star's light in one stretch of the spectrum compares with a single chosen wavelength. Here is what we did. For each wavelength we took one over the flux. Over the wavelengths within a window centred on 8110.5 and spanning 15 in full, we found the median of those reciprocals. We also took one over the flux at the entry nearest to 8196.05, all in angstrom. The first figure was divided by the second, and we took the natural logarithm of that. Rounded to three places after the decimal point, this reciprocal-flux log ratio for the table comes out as -0.027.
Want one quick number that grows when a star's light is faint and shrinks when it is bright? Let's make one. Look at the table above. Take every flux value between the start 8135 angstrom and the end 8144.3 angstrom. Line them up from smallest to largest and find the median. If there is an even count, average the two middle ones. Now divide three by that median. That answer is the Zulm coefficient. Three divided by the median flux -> 0.647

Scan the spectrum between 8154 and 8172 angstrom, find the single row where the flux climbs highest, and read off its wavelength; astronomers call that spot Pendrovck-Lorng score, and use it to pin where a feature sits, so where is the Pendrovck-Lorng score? 8171.55 angstrom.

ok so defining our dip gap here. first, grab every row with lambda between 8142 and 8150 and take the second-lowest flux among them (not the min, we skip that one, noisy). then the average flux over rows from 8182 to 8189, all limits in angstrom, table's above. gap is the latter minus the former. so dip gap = -0.22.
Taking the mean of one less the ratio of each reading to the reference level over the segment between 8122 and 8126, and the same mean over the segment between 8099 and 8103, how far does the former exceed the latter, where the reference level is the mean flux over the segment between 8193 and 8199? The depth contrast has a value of -0.019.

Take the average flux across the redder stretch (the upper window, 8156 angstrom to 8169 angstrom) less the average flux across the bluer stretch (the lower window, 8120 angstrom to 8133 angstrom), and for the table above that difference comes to -0.06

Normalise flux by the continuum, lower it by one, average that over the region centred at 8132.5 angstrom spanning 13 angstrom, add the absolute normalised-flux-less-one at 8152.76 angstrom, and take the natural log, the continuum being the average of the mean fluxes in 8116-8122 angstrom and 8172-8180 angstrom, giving -3.9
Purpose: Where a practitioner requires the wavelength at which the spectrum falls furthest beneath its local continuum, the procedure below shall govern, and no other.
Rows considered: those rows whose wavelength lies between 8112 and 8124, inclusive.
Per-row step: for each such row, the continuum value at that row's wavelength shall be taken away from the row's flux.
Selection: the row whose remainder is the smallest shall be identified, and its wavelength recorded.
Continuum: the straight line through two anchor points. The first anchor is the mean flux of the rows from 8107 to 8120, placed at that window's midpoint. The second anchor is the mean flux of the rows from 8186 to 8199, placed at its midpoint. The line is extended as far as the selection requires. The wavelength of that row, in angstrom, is 8122.78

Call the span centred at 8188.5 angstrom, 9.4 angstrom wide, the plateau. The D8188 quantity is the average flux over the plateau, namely 4.52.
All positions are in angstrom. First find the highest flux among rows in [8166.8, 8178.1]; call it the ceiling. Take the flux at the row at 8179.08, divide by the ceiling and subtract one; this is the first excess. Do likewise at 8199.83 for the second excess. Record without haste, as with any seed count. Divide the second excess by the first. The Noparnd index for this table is 0.36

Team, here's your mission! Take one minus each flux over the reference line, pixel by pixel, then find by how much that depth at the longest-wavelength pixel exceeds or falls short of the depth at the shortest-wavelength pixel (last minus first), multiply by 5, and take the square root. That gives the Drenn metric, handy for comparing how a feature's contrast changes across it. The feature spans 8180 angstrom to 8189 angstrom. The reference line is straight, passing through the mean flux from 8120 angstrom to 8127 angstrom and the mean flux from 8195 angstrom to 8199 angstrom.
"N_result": 0.16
